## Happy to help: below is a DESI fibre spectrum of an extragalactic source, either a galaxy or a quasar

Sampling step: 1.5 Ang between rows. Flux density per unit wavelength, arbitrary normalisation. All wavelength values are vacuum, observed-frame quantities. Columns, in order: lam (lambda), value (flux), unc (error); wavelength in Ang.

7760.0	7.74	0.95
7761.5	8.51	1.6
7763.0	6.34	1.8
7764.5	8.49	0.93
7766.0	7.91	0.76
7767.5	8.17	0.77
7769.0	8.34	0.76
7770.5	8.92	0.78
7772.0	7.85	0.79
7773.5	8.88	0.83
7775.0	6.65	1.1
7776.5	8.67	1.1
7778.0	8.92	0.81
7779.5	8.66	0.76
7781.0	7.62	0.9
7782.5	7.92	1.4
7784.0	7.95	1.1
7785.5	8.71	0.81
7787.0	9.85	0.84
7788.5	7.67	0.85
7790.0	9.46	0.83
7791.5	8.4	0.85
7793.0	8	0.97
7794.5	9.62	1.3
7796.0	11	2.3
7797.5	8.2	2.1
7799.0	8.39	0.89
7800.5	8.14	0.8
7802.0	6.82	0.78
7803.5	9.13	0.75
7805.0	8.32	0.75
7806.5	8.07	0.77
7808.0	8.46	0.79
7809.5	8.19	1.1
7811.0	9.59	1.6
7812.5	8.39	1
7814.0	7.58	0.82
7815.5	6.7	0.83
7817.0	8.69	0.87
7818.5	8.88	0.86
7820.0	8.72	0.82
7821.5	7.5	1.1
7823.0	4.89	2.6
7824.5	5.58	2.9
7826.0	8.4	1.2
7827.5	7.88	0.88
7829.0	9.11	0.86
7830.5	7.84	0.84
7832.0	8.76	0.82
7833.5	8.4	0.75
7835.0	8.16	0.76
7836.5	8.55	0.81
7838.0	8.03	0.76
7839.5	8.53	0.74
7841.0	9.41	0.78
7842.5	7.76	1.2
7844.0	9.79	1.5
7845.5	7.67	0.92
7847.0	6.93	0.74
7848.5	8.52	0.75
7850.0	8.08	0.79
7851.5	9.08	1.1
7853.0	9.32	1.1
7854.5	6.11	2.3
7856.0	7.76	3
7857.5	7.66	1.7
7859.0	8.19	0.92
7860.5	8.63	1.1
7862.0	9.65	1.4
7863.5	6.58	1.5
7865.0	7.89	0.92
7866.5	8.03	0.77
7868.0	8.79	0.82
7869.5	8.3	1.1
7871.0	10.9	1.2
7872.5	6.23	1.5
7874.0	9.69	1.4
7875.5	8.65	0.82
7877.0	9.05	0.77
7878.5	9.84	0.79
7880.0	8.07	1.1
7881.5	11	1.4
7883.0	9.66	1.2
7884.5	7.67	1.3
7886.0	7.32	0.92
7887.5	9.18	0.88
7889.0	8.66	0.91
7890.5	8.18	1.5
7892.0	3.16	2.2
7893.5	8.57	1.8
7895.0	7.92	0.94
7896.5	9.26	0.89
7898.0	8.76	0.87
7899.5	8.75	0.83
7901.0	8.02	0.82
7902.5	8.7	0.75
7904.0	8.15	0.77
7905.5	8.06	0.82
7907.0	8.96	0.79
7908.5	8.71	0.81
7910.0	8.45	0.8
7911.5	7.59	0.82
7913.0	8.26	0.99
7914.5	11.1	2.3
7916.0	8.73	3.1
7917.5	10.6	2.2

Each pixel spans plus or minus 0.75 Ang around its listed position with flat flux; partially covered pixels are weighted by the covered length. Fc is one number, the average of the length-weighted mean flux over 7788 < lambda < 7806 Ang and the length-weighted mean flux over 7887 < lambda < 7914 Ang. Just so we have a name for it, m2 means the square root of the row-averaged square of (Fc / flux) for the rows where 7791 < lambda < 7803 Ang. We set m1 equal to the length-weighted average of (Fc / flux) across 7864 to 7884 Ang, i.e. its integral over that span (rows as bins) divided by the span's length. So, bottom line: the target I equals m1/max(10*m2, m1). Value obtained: 0.096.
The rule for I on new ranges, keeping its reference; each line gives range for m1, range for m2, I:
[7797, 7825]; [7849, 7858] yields 0.101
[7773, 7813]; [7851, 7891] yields 0.098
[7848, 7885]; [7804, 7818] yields 0.097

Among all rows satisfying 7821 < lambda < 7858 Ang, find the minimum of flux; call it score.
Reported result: 4.89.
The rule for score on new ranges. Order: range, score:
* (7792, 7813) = 6.82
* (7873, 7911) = 3.16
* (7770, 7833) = 4.89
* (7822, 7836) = 4.89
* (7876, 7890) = 7.32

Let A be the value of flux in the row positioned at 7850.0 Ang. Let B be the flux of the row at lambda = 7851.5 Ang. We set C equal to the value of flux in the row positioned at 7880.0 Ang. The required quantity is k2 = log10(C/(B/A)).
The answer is 0.86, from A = 8.08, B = 9.08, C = 8.07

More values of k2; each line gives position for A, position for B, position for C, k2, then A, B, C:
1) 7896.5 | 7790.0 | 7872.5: 0.79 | 9.26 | 9.46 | 6.23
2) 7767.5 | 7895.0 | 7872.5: 0.81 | 8.17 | 7.92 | 6.23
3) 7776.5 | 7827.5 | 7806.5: 0.95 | 8.67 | 7.88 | 8.07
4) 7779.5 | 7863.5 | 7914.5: 1.16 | 8.66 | 6.58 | 11.1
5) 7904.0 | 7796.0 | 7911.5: 0.75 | 8.15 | 11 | 7.59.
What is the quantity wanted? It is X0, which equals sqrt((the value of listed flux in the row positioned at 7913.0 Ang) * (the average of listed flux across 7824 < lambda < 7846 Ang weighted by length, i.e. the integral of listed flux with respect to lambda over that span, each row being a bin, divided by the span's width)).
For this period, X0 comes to 8.28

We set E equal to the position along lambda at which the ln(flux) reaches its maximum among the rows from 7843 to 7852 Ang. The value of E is 7844.0 Ang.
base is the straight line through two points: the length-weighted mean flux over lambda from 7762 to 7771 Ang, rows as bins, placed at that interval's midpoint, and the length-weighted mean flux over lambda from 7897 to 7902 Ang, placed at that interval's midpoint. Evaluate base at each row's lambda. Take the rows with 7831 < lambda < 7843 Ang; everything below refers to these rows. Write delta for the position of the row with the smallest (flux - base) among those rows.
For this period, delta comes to 7842.5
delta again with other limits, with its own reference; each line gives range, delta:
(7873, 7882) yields 7880.0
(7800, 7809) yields 7802.0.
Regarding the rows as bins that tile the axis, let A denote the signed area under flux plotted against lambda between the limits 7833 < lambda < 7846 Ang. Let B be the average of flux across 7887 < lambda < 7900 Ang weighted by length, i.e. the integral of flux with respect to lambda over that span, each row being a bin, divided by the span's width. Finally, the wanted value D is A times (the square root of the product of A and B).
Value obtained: 3285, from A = 110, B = 8.0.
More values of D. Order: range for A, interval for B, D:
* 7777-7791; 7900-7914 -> 3777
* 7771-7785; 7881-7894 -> 3467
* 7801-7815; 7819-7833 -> 3439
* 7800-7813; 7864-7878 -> 3316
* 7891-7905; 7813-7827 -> 3194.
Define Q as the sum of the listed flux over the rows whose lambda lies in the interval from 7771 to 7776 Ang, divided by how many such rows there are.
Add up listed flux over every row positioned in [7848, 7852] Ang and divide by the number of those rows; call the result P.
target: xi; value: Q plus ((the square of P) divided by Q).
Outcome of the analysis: 17.2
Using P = 8.6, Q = 7.79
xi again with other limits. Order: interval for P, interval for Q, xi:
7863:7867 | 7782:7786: 15.1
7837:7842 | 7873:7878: 17.3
